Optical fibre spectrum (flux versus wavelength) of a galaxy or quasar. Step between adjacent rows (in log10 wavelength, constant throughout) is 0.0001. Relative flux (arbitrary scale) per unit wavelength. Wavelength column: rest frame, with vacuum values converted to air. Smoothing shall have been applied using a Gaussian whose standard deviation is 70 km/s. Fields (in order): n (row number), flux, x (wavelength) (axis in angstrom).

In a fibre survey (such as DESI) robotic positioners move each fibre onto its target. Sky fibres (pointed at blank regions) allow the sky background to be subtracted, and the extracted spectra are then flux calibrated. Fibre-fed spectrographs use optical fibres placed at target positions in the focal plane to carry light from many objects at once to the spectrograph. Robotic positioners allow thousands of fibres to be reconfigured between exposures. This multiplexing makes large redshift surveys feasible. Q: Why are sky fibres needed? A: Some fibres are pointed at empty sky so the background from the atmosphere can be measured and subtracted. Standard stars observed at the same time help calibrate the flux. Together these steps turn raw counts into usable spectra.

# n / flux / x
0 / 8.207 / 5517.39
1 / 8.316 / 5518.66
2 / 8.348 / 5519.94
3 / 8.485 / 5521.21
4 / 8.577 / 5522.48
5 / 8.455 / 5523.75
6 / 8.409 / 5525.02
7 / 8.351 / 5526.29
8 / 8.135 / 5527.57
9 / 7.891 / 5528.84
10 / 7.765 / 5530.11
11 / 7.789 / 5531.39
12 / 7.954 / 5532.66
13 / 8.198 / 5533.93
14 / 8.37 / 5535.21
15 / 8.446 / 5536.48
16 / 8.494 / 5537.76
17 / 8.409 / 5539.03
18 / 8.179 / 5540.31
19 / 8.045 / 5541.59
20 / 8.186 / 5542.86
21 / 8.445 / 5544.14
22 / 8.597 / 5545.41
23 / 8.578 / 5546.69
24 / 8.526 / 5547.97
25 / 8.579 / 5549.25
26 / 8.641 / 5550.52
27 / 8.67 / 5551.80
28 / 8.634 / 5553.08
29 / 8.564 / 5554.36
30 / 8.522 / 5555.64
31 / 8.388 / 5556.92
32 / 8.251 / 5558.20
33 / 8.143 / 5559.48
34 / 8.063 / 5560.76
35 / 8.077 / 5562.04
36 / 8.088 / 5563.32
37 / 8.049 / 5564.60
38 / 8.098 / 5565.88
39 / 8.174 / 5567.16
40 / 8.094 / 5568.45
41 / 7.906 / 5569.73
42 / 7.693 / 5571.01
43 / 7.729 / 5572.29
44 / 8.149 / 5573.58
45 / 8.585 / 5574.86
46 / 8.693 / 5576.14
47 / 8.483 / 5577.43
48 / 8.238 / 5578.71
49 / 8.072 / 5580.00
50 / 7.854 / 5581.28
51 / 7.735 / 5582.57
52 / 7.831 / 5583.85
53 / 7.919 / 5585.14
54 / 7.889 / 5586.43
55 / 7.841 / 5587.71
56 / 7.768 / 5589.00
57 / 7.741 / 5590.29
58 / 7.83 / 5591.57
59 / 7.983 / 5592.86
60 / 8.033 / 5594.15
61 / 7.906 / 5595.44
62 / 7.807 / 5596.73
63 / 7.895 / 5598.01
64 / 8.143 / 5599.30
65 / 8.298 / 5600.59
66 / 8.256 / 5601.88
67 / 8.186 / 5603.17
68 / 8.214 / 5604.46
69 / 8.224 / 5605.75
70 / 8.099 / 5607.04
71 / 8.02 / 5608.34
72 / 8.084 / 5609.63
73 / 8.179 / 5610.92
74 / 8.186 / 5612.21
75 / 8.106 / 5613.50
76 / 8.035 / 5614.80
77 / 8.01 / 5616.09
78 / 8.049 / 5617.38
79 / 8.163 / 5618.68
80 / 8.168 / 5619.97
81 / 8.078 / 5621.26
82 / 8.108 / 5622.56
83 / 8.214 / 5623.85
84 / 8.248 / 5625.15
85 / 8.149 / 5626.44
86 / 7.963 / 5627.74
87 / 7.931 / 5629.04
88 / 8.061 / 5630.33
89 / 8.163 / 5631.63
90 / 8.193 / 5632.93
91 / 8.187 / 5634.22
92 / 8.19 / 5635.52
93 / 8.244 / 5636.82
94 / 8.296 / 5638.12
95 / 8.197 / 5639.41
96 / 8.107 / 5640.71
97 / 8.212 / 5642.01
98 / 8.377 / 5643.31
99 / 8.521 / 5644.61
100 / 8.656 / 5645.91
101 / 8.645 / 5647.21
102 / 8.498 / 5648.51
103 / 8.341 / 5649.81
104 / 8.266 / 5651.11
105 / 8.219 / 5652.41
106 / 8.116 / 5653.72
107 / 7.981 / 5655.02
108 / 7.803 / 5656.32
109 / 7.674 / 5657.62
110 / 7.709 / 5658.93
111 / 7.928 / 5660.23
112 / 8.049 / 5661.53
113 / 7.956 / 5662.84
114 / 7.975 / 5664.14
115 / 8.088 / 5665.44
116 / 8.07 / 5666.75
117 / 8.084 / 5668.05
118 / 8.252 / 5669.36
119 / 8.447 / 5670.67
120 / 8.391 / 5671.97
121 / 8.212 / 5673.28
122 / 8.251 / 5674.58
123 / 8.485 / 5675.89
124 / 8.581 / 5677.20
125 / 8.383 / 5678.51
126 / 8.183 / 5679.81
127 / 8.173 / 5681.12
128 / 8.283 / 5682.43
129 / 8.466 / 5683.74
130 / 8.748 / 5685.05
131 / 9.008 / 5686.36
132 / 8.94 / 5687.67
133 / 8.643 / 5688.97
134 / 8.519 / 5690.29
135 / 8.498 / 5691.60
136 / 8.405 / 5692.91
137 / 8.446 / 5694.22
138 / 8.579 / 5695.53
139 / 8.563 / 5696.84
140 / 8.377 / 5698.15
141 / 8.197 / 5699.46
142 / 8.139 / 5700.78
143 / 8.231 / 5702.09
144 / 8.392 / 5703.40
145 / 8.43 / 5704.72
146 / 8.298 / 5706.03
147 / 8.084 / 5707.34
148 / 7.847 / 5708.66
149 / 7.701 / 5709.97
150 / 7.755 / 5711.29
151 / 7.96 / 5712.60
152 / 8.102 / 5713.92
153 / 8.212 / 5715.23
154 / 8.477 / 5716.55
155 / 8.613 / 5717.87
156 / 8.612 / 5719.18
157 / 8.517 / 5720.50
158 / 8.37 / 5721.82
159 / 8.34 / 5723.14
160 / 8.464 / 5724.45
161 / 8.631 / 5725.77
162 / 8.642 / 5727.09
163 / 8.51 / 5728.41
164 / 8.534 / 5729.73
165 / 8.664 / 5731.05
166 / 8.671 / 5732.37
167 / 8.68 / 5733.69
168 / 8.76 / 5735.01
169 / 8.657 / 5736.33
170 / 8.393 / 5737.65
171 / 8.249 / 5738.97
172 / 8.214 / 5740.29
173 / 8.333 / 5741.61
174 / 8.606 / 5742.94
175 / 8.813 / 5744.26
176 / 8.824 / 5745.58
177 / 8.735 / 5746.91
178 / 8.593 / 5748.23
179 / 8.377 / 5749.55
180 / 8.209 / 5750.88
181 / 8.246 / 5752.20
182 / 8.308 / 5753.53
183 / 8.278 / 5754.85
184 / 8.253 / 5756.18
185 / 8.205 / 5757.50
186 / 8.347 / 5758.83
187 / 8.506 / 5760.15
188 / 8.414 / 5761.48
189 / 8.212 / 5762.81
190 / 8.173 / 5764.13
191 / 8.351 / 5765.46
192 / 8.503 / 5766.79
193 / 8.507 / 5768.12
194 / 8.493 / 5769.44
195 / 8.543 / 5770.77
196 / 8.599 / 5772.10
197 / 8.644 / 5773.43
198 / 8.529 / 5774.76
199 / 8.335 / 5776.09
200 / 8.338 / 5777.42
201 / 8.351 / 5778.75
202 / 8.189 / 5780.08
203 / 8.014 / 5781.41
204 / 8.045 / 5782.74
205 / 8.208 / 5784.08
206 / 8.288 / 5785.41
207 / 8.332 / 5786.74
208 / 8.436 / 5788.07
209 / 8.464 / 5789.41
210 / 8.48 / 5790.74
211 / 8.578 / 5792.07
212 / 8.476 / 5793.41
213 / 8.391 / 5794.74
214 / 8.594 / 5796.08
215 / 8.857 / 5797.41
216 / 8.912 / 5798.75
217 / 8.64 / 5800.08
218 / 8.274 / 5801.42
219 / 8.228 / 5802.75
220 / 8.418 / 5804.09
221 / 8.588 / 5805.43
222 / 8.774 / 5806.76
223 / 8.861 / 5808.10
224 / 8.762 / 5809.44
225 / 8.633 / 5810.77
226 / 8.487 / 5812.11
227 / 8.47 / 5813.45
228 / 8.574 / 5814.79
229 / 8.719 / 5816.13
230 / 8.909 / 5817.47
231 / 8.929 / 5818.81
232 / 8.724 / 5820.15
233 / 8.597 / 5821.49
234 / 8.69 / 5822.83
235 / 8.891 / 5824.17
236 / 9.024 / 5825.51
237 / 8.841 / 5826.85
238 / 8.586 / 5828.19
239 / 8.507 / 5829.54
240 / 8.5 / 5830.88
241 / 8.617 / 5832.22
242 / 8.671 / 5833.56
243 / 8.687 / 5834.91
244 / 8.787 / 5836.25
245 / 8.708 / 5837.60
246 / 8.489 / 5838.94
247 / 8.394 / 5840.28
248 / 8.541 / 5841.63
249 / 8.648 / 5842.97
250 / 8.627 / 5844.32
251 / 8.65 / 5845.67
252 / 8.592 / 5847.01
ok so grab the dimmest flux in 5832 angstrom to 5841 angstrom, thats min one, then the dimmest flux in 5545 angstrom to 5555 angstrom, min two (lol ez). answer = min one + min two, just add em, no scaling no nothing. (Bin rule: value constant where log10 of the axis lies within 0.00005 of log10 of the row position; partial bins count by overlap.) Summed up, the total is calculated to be 16.9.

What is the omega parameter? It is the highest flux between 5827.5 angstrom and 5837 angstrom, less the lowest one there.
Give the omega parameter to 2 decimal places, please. 0.29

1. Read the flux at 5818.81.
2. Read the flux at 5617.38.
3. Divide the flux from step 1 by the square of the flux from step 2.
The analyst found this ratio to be 0.138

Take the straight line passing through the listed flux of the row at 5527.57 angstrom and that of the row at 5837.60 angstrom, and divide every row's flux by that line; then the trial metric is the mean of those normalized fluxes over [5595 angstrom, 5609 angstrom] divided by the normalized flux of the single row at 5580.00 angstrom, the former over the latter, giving 1.00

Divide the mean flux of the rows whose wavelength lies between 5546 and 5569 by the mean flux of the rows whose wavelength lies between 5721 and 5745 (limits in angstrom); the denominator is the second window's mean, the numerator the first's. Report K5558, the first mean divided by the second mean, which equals 0.978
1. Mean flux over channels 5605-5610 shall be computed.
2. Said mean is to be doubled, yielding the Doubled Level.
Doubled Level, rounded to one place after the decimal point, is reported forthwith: 16.2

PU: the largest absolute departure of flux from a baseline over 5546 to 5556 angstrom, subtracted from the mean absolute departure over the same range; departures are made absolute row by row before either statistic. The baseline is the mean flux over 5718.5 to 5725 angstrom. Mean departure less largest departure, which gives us -0.08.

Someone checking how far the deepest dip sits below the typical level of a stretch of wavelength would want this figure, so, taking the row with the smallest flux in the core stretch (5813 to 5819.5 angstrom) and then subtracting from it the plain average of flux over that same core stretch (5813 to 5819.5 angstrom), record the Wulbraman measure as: -0.25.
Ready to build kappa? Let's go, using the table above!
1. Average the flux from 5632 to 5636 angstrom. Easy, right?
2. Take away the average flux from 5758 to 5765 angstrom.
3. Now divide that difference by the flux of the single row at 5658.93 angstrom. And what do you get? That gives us -0.018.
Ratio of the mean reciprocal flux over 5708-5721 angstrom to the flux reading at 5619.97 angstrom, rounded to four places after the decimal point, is 0.0150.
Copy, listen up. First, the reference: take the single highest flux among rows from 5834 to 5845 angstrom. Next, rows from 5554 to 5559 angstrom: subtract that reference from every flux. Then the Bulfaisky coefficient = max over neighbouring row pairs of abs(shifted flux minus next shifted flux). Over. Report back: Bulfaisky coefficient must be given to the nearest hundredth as 0.14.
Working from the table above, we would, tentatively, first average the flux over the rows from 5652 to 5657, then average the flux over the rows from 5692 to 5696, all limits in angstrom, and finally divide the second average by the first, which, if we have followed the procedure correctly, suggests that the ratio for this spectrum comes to 1.06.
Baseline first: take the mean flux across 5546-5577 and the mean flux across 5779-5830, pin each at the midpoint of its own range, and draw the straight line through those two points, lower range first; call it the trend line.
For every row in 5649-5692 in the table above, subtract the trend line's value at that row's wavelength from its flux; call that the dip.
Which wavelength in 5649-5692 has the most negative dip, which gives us 5657.62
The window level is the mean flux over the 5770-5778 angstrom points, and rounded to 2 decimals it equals 8.50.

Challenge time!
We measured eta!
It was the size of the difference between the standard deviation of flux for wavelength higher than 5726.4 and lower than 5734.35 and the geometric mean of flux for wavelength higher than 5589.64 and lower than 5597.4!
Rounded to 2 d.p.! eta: 7.81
